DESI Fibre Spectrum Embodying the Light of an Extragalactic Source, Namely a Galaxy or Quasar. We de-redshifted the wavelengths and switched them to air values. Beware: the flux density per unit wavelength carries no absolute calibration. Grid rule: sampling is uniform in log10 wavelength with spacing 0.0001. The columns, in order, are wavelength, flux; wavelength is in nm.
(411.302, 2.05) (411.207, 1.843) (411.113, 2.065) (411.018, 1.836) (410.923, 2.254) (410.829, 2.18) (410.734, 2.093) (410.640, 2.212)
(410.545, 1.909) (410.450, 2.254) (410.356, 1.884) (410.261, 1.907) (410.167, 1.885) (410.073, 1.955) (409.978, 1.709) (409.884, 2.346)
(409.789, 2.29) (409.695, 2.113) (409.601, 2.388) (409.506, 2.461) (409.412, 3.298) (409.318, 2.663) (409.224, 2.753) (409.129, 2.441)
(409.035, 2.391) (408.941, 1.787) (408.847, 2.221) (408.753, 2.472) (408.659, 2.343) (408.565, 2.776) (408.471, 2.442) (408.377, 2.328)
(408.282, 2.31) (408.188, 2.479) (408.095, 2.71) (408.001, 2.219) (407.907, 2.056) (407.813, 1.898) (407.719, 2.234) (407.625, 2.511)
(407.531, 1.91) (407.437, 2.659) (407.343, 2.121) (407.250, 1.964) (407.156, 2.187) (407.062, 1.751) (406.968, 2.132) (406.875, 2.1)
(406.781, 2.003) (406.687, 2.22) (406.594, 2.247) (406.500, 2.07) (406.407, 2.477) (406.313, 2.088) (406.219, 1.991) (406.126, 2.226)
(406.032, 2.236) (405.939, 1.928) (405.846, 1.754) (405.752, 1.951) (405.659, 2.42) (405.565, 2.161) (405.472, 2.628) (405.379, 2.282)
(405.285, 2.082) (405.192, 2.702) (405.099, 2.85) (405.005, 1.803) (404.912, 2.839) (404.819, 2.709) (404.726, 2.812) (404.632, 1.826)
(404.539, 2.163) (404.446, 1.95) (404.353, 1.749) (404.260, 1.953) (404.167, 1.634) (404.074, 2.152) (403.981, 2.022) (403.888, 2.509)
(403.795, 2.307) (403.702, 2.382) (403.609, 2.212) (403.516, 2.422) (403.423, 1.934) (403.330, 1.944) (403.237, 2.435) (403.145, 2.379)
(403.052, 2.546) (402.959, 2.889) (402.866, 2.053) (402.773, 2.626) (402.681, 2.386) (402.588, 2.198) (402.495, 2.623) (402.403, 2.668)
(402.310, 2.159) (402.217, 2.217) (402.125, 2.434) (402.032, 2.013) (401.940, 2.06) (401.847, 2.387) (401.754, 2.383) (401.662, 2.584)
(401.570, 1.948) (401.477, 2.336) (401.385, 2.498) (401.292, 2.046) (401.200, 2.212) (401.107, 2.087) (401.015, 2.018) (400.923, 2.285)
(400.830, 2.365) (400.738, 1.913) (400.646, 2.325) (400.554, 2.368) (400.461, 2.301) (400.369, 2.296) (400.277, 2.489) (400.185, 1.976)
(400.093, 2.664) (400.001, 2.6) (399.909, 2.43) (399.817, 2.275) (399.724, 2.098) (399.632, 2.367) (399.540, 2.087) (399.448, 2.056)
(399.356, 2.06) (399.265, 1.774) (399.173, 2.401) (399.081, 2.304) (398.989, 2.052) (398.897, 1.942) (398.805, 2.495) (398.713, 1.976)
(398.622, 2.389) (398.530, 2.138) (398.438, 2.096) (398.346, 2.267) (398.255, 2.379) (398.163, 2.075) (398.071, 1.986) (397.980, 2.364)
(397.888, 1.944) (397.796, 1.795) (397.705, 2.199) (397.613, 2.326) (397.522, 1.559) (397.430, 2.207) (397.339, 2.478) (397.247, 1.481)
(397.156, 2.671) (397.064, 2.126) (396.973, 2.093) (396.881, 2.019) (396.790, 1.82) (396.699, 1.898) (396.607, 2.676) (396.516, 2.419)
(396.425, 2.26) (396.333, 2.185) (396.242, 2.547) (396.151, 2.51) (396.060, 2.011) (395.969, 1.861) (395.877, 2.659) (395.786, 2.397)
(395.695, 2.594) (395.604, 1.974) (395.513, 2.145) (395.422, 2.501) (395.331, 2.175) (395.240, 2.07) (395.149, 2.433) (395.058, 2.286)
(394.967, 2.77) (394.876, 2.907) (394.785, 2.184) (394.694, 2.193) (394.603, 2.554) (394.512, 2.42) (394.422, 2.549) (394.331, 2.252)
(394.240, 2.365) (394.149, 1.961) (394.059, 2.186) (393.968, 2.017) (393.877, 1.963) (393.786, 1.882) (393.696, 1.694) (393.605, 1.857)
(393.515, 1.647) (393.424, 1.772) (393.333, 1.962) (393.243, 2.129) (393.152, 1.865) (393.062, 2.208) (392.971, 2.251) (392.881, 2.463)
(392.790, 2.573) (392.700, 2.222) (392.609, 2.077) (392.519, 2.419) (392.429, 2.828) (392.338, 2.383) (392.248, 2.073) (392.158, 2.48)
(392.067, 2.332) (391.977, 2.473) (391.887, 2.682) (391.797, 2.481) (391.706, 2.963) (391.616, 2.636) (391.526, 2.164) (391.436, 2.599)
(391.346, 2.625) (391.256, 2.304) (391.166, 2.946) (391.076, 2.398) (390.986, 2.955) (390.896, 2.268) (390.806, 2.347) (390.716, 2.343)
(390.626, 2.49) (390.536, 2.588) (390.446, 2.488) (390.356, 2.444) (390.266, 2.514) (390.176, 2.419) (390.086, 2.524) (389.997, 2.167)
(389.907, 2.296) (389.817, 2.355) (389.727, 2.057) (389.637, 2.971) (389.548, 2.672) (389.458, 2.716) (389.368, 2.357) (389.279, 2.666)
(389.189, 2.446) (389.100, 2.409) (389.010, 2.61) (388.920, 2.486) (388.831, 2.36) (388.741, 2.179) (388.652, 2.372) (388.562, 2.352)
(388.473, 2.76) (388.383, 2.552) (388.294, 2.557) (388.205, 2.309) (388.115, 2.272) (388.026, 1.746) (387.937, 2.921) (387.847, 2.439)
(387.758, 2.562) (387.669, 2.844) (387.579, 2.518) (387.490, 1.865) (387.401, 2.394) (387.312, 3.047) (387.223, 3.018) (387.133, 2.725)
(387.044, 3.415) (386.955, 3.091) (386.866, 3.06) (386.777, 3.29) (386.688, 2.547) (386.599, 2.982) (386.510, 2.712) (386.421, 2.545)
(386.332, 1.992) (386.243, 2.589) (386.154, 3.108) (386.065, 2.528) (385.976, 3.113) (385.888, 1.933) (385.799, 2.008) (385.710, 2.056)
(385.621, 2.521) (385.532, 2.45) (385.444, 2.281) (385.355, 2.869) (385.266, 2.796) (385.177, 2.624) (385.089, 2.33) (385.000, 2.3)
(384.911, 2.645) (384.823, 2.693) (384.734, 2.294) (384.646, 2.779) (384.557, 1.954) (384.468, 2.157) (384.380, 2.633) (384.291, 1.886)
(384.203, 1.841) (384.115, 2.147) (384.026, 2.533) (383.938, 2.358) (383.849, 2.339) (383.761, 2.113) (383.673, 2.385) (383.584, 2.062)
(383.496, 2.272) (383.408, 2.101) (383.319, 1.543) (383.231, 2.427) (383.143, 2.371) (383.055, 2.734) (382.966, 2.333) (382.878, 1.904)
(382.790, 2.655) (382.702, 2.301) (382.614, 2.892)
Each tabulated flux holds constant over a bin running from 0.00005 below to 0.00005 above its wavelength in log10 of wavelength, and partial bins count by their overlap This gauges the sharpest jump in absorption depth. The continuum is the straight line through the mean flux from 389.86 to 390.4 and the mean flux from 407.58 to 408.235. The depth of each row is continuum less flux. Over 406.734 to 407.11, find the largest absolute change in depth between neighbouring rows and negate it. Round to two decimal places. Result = -0.38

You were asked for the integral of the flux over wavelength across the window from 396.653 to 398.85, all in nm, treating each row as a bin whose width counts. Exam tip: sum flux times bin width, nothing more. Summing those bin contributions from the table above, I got 4.65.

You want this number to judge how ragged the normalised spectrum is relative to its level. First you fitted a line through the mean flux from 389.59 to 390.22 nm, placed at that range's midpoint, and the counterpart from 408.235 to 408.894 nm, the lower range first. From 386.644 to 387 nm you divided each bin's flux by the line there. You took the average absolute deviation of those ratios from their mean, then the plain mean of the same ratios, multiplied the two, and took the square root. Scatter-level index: 0.34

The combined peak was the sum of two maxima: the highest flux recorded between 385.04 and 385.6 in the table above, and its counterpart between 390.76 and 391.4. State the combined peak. 5.82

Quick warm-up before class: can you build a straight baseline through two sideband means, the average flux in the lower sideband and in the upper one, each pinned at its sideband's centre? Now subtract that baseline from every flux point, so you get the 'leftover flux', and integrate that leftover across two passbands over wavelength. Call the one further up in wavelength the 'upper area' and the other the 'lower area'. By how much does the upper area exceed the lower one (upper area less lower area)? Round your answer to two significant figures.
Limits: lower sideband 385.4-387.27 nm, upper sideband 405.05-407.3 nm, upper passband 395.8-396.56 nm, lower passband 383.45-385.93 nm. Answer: 0.84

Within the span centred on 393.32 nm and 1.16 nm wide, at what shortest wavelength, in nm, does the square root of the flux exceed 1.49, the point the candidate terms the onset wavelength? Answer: 392.790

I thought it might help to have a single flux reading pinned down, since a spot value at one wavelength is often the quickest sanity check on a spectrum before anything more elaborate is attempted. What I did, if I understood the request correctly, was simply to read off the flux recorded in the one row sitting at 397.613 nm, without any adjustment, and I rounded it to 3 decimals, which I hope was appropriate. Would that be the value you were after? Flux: 2.326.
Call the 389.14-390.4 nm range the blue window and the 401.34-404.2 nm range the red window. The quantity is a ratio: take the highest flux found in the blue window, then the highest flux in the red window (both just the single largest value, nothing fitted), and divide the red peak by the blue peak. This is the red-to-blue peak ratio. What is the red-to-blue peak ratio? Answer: 0.97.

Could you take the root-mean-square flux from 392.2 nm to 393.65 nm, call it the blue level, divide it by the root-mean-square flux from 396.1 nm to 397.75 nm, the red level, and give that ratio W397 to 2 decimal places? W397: 0.99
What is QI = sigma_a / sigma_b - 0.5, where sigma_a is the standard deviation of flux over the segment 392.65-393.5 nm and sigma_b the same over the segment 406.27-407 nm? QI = 1.3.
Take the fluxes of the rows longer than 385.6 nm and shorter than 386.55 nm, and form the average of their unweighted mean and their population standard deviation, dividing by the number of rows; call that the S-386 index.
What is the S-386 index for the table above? 1.43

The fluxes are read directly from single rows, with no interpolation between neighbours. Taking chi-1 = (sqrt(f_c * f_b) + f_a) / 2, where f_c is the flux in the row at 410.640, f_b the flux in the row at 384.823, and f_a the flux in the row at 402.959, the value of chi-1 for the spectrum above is 2.66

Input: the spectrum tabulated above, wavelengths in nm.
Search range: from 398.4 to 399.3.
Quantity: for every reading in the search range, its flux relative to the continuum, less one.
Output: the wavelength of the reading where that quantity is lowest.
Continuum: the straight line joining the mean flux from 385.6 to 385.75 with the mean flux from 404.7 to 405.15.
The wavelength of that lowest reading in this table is 399.265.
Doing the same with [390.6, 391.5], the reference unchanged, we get 390.896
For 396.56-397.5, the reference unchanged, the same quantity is 397.247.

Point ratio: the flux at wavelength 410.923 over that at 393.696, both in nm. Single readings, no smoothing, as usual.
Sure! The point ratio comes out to 1.3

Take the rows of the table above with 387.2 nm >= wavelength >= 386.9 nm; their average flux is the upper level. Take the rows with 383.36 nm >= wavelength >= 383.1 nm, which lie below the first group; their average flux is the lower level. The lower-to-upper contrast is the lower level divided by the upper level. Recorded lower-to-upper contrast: 0.69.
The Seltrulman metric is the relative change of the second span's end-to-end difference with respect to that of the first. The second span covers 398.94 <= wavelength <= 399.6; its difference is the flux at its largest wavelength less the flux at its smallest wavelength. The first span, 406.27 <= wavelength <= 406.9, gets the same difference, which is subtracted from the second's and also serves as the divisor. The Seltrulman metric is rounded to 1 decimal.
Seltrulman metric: 1.9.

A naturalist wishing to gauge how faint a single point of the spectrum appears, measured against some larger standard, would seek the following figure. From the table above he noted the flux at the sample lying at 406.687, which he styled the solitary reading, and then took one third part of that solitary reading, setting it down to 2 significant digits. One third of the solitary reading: 0.74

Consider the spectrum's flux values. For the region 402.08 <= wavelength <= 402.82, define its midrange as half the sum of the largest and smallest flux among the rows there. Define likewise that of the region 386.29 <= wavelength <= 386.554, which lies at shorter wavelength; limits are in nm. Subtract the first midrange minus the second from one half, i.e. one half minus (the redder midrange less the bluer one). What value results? 0.44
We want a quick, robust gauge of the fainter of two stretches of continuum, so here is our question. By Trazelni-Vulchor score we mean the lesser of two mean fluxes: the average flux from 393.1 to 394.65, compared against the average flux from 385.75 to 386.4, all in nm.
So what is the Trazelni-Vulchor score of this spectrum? 2.06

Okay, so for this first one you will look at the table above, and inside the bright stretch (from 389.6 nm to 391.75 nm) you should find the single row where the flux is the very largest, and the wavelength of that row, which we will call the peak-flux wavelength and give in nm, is 389.637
